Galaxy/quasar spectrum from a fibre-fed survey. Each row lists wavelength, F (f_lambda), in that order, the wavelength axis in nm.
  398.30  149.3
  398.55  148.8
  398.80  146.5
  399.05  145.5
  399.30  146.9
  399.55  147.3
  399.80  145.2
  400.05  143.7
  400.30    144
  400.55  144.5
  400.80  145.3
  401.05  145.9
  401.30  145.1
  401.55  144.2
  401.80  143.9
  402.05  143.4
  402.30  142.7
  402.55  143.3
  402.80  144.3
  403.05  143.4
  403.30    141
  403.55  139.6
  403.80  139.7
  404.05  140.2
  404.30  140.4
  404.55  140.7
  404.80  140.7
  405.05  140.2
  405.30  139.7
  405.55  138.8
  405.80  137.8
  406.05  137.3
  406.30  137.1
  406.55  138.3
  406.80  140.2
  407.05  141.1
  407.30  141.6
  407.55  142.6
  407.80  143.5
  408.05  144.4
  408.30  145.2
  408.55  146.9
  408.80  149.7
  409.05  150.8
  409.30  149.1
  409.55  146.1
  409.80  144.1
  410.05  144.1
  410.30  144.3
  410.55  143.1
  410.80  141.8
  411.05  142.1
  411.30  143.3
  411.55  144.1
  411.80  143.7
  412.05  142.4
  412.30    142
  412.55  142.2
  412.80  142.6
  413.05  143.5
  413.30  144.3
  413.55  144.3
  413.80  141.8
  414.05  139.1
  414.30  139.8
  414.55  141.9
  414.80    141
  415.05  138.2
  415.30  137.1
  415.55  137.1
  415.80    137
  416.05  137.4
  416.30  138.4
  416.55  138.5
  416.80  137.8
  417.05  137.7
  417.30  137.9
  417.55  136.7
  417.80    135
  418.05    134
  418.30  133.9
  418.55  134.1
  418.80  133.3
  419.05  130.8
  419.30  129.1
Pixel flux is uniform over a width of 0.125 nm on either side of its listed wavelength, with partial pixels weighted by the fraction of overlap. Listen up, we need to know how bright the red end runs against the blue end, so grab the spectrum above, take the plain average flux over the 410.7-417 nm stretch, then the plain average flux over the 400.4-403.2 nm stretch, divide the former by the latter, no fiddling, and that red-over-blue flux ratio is 0.98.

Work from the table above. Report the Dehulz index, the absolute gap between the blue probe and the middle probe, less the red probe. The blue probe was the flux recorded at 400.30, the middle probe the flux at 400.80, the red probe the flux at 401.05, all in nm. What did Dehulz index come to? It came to -145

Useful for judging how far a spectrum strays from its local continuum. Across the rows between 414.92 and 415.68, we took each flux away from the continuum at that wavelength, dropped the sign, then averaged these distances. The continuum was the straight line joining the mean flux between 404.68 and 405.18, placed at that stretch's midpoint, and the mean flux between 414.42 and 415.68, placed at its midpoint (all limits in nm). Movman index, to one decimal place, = 1.6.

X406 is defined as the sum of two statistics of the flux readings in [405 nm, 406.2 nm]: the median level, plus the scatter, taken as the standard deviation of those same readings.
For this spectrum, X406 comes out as 140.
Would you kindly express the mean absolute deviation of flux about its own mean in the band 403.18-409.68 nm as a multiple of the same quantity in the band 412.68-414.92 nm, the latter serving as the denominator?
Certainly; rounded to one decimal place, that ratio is 2.1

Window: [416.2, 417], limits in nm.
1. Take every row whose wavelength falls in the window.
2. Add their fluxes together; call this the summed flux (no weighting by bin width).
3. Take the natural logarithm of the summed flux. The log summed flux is 6.028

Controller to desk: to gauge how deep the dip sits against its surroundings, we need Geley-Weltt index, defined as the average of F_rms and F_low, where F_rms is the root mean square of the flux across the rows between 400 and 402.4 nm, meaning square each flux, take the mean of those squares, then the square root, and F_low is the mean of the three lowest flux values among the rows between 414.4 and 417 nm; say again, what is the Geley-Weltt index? 140.7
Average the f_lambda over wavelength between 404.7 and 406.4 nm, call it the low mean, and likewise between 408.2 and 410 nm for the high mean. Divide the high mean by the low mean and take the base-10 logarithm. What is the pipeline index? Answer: 0.026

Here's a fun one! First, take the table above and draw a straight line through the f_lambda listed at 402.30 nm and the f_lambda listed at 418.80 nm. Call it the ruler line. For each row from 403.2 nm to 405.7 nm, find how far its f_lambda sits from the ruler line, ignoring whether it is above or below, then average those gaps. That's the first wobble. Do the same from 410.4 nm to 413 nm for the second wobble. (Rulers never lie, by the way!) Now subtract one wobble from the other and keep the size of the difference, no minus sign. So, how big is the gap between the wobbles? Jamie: 4.0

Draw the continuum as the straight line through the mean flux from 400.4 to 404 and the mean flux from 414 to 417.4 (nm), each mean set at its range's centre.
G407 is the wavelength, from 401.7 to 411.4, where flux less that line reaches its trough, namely 406.30 nm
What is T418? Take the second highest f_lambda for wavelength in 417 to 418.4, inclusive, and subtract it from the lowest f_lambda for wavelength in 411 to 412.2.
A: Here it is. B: 4.4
